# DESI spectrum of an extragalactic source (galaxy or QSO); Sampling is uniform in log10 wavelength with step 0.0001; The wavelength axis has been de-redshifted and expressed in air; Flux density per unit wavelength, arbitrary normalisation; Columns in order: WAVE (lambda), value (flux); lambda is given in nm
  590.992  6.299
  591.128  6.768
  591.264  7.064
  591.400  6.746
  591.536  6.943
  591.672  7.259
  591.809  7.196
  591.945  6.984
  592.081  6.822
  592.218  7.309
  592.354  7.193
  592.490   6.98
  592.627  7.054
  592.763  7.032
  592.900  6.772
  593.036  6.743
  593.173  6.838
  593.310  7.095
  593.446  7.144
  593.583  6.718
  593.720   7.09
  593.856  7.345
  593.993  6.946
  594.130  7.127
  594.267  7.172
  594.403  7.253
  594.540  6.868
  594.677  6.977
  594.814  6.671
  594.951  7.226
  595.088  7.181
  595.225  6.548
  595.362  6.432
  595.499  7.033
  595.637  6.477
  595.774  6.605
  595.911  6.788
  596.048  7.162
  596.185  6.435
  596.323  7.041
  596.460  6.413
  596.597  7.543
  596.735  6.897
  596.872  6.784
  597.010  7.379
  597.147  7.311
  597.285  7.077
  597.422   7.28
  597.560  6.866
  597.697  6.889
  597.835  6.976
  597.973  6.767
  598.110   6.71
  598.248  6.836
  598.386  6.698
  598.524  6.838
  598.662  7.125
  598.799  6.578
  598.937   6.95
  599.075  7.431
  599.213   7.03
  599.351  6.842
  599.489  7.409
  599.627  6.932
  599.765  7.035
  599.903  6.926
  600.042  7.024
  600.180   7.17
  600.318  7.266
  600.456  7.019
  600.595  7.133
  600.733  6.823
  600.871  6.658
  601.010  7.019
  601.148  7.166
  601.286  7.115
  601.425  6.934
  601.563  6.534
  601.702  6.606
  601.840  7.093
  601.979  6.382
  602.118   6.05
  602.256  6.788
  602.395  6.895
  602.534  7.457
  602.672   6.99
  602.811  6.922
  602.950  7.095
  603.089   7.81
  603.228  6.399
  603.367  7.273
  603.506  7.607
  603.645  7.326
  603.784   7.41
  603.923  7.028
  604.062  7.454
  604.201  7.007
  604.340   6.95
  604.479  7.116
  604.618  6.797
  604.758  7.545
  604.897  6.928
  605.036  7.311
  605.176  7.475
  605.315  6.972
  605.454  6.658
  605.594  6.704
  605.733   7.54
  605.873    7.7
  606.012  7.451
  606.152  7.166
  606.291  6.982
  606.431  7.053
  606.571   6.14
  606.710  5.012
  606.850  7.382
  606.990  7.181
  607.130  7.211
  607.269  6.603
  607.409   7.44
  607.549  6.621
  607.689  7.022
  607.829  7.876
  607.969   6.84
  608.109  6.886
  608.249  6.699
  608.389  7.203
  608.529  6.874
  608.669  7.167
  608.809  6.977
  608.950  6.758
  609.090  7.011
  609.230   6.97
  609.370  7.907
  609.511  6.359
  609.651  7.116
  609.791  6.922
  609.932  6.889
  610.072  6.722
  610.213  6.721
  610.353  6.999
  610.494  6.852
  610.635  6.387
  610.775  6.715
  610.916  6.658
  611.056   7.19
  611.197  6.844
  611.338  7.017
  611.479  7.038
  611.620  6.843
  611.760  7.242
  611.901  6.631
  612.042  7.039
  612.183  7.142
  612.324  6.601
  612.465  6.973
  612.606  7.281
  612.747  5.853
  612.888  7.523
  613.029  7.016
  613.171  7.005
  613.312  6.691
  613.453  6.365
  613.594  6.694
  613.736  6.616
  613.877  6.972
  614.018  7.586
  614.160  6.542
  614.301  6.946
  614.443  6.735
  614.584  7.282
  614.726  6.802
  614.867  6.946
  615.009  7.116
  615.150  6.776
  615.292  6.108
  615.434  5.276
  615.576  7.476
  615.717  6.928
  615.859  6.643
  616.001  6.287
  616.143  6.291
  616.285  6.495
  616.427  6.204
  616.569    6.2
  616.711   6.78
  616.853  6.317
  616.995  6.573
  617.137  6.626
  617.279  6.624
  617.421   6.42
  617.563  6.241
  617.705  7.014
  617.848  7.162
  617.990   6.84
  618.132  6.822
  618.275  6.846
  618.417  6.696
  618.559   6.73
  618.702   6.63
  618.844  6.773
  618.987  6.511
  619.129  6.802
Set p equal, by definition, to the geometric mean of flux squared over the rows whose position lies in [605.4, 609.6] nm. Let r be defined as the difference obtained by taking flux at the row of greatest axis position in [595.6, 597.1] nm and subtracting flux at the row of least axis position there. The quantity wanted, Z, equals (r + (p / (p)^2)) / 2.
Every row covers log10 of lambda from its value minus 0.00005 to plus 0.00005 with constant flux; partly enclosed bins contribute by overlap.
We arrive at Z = 0.5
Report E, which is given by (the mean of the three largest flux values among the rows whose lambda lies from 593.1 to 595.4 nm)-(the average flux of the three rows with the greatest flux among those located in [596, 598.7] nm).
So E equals -0.14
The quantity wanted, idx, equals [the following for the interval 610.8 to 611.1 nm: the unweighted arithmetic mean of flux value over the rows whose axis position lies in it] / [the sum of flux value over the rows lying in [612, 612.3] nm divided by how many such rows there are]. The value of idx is 0.98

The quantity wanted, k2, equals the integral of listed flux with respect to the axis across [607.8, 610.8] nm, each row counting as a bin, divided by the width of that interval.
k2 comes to 6.94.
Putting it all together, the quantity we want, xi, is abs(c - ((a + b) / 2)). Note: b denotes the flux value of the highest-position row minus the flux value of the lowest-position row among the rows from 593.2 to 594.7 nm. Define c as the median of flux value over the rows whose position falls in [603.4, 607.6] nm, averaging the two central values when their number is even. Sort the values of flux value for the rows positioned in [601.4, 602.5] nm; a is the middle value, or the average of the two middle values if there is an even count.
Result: 3.85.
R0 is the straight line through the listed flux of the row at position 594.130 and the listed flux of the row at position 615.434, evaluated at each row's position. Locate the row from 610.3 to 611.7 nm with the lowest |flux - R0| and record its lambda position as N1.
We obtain 610.635 nm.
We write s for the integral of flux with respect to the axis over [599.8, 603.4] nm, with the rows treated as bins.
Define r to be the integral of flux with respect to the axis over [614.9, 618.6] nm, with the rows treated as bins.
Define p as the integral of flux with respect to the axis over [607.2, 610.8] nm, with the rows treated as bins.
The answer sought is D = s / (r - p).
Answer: -42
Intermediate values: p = 25.0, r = 24.41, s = 25.0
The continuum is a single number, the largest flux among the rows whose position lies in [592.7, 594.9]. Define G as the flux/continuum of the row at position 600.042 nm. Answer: 0.96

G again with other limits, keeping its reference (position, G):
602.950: 0.97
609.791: 0.94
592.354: 0.98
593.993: 0.95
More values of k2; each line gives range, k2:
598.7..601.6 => 7.01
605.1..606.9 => 6.94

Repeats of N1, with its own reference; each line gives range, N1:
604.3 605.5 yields 605.454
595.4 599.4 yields 596.735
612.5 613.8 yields 612.747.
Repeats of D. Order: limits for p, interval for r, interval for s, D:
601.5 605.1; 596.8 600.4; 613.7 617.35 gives -277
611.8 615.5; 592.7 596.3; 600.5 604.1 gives -98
